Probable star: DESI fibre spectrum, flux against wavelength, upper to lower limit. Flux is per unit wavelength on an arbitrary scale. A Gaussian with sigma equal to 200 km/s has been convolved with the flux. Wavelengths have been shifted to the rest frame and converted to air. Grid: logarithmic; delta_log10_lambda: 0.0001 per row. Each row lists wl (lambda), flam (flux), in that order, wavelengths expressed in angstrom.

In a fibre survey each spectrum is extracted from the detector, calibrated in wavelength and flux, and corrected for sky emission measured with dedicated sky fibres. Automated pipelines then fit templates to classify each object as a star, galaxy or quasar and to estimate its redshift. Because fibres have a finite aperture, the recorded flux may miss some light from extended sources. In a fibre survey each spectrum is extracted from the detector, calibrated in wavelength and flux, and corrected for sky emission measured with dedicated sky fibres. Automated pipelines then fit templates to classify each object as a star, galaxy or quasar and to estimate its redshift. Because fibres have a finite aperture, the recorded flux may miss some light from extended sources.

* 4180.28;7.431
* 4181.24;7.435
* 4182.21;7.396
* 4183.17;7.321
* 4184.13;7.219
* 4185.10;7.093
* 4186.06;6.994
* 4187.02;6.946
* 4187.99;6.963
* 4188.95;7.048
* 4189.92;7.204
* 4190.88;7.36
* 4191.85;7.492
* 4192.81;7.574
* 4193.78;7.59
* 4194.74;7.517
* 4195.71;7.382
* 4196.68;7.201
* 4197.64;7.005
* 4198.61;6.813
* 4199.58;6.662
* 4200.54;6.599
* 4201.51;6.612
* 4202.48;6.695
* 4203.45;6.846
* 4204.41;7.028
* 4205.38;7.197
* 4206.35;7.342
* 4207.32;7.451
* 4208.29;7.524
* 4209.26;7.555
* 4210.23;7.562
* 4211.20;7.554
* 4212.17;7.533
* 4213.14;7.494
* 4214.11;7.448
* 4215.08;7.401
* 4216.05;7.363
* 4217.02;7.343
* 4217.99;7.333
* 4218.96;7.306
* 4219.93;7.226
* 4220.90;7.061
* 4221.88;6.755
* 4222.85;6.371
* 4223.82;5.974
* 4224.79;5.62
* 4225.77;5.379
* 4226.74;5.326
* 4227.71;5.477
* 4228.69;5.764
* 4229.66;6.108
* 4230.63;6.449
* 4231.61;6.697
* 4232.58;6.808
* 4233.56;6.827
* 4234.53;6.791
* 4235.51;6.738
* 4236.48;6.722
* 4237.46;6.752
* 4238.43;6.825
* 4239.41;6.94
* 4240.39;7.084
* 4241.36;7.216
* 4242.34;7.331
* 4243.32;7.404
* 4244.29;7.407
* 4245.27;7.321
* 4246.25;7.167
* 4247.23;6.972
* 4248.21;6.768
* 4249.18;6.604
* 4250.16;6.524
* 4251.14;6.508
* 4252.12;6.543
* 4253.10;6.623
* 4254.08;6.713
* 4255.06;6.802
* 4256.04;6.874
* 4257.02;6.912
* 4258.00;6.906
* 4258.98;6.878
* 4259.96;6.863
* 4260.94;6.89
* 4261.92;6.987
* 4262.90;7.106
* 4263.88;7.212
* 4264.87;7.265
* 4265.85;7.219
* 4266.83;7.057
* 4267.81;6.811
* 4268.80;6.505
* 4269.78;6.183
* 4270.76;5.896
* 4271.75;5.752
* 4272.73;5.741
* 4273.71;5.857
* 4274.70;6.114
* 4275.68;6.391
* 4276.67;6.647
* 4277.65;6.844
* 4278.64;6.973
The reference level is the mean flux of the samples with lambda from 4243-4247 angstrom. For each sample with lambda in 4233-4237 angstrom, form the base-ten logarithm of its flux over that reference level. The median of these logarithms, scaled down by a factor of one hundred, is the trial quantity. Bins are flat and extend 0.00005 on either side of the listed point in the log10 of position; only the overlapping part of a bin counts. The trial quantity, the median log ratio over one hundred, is -0.0003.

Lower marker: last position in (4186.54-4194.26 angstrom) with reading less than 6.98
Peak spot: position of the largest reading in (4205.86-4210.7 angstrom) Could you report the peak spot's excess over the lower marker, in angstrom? 22.2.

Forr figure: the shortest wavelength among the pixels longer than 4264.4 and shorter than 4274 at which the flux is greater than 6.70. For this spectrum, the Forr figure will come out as 4264.87 angstrom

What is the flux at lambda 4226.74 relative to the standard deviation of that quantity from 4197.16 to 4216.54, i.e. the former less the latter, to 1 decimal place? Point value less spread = 5.0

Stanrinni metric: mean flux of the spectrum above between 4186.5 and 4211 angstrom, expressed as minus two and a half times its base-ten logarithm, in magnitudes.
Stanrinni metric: -2.14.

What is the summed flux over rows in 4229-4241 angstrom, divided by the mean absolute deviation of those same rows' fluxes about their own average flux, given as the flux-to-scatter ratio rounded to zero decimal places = 517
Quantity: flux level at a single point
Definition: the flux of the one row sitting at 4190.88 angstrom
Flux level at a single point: 7.36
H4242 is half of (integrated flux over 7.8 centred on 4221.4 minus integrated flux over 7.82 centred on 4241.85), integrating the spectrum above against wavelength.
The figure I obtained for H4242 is -2.0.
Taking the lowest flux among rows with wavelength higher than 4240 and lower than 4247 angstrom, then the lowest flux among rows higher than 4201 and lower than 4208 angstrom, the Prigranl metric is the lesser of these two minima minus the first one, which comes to -0.47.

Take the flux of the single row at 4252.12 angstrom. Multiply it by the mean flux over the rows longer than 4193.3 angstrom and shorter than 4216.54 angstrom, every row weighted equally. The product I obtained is 47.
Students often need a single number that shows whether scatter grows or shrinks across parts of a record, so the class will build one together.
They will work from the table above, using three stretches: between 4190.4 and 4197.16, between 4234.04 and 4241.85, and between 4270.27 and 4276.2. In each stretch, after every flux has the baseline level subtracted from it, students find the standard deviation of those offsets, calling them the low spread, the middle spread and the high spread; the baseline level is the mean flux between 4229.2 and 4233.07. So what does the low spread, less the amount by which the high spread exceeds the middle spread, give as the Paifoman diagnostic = 0.1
